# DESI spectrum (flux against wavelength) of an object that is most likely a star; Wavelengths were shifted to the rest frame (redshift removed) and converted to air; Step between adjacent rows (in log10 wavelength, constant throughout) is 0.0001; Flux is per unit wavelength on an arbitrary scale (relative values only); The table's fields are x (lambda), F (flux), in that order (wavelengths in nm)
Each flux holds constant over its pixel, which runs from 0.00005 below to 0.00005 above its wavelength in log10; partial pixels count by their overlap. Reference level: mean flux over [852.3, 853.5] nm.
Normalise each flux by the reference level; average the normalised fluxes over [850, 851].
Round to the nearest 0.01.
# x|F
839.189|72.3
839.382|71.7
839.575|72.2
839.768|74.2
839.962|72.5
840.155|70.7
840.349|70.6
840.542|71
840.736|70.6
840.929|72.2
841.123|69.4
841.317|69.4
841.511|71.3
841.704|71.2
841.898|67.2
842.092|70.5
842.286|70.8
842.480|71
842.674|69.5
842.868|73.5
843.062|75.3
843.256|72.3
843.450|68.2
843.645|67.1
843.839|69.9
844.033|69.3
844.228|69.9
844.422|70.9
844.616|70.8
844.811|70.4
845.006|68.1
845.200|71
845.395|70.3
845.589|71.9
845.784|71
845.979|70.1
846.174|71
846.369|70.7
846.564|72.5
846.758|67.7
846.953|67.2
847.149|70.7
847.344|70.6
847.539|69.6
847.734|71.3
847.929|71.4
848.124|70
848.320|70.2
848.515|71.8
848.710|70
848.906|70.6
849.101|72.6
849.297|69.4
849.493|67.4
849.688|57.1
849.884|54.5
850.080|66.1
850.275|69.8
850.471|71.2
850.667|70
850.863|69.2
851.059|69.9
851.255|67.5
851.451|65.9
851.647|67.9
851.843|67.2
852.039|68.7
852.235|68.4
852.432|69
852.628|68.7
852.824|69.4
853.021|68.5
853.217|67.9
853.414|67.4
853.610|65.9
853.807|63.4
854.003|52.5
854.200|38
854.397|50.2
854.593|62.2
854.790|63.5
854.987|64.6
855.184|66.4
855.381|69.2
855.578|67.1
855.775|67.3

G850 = 1.01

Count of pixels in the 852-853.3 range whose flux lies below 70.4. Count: 7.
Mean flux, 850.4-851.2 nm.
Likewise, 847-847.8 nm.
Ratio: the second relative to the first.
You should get 1.01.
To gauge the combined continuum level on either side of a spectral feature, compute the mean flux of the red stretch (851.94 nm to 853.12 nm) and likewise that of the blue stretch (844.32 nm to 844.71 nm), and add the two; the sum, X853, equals 140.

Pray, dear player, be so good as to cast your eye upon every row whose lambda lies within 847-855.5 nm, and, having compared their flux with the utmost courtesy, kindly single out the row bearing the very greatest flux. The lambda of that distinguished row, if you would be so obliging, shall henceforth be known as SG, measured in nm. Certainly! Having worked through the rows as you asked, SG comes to 849.101 nm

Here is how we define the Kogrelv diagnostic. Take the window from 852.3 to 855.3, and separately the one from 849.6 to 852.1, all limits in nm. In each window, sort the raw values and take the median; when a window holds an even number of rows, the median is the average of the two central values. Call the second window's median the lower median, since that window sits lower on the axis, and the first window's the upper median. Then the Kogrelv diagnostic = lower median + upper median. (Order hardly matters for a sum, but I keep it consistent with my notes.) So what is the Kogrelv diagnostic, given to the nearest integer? 134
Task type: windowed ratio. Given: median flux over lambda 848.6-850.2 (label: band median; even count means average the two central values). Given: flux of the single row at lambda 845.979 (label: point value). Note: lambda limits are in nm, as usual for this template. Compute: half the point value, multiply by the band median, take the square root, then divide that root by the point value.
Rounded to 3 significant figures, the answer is 0.698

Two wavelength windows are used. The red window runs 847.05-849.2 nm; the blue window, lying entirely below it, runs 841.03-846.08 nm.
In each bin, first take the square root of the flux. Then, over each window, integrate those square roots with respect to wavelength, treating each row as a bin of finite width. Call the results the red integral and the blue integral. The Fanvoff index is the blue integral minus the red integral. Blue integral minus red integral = 24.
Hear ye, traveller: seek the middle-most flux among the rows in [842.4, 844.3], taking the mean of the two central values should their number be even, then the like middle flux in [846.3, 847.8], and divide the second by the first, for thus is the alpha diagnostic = 1.01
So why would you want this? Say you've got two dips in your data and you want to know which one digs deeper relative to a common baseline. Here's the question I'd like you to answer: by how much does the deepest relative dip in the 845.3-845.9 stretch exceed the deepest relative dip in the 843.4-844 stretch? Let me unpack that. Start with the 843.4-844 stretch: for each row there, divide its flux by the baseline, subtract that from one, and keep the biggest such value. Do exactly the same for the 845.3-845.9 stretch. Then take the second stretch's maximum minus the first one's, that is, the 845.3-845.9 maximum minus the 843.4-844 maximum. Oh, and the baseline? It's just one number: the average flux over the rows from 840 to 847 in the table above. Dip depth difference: -0.05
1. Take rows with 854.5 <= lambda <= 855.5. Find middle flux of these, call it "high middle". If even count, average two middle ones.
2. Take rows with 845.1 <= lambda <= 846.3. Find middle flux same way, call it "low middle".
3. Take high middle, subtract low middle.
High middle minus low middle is -6.4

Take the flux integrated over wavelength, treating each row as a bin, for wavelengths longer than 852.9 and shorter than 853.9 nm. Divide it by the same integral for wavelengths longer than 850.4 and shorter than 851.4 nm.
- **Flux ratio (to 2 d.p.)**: 0.96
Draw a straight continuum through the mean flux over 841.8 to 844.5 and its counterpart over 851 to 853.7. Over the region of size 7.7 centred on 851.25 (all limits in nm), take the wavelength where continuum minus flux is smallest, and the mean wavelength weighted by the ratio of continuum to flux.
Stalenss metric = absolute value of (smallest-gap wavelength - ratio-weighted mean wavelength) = 2.28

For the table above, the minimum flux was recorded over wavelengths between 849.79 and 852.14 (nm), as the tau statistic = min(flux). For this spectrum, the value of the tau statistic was 54.5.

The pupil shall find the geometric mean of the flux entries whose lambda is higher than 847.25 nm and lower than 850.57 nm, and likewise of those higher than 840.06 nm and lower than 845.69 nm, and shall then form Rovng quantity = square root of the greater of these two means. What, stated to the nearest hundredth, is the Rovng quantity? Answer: 8.39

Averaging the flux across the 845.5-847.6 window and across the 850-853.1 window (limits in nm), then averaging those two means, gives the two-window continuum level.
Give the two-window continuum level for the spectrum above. 69.4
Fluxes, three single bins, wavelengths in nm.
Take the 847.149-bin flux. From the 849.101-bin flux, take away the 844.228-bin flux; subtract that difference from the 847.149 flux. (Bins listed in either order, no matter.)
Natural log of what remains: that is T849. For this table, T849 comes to 4.22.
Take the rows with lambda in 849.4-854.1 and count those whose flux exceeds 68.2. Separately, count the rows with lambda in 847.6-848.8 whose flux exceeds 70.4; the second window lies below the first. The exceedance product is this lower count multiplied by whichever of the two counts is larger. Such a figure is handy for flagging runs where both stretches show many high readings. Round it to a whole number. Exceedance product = 33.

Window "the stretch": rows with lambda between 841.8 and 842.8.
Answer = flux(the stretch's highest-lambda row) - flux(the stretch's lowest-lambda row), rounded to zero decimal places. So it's 2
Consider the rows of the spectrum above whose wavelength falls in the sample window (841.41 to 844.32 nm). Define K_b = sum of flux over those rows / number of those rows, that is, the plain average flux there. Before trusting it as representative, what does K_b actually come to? 70.5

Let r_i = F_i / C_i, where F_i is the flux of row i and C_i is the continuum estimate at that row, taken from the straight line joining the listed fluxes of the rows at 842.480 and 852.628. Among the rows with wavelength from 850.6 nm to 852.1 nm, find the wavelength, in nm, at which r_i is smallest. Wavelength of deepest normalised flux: 851.451 nm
